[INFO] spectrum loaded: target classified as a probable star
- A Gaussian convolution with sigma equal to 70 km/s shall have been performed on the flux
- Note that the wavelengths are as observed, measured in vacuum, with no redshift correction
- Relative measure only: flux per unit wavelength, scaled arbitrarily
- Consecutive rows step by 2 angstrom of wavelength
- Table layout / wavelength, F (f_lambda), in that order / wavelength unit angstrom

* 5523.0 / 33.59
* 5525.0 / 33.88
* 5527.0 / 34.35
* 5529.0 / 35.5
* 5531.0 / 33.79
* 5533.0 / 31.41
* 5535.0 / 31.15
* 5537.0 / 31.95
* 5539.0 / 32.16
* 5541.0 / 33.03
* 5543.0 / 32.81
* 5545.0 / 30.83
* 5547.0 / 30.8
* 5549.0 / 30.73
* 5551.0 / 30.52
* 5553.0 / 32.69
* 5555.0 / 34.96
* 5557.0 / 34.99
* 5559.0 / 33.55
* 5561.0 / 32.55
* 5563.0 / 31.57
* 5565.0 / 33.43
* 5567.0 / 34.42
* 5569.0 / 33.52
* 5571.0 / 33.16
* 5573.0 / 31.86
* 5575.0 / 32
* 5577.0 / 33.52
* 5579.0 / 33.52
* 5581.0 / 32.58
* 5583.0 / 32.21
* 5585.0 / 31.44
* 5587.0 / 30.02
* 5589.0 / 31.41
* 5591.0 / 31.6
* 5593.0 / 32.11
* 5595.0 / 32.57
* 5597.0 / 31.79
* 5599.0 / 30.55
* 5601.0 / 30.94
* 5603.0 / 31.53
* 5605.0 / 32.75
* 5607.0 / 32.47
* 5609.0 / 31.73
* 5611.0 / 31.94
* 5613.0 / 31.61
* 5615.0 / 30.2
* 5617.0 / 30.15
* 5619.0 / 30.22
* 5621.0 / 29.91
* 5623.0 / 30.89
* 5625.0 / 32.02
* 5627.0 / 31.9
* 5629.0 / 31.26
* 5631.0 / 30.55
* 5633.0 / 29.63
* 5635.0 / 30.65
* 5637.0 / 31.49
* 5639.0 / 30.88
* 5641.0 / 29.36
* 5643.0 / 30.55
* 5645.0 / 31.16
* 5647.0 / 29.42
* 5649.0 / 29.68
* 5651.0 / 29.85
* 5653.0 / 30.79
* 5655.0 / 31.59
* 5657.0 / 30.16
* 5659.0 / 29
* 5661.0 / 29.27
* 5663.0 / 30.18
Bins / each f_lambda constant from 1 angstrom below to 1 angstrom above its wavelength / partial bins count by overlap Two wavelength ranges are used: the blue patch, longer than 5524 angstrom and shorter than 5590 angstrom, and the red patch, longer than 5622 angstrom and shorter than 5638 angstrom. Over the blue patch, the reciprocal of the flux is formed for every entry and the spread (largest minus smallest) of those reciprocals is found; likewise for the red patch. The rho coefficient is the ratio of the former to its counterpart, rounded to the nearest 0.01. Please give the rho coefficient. 2.04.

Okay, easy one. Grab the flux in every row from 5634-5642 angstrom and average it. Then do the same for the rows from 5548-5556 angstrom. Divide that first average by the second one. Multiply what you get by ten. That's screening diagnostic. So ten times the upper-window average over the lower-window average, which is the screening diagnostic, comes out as 9.49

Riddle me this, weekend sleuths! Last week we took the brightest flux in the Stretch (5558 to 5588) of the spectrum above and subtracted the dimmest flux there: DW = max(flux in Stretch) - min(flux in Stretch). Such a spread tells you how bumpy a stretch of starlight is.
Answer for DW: 4.4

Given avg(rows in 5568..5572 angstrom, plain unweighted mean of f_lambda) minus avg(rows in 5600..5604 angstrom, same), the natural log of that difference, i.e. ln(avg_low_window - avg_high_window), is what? 0.7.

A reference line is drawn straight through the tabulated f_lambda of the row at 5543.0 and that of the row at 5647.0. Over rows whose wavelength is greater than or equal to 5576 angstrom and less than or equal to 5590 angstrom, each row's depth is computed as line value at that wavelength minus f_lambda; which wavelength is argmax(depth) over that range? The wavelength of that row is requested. 5587.0 angstrom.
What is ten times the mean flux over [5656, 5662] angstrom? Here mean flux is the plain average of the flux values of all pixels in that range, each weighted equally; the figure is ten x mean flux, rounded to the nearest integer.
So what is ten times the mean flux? 295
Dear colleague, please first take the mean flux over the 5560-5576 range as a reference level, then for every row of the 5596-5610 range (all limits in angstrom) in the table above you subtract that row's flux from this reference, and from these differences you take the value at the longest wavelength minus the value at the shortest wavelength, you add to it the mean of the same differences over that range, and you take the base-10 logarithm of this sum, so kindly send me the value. 0.08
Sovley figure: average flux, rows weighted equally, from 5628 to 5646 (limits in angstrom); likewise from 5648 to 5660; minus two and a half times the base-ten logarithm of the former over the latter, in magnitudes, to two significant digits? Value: -0.016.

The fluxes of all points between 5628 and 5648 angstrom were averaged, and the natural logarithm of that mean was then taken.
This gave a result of 3.42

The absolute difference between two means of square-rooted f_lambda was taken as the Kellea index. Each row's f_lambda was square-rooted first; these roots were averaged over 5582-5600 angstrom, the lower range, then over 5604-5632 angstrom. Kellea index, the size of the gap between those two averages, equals 0.024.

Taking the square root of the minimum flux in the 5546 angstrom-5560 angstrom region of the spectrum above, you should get 5.52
